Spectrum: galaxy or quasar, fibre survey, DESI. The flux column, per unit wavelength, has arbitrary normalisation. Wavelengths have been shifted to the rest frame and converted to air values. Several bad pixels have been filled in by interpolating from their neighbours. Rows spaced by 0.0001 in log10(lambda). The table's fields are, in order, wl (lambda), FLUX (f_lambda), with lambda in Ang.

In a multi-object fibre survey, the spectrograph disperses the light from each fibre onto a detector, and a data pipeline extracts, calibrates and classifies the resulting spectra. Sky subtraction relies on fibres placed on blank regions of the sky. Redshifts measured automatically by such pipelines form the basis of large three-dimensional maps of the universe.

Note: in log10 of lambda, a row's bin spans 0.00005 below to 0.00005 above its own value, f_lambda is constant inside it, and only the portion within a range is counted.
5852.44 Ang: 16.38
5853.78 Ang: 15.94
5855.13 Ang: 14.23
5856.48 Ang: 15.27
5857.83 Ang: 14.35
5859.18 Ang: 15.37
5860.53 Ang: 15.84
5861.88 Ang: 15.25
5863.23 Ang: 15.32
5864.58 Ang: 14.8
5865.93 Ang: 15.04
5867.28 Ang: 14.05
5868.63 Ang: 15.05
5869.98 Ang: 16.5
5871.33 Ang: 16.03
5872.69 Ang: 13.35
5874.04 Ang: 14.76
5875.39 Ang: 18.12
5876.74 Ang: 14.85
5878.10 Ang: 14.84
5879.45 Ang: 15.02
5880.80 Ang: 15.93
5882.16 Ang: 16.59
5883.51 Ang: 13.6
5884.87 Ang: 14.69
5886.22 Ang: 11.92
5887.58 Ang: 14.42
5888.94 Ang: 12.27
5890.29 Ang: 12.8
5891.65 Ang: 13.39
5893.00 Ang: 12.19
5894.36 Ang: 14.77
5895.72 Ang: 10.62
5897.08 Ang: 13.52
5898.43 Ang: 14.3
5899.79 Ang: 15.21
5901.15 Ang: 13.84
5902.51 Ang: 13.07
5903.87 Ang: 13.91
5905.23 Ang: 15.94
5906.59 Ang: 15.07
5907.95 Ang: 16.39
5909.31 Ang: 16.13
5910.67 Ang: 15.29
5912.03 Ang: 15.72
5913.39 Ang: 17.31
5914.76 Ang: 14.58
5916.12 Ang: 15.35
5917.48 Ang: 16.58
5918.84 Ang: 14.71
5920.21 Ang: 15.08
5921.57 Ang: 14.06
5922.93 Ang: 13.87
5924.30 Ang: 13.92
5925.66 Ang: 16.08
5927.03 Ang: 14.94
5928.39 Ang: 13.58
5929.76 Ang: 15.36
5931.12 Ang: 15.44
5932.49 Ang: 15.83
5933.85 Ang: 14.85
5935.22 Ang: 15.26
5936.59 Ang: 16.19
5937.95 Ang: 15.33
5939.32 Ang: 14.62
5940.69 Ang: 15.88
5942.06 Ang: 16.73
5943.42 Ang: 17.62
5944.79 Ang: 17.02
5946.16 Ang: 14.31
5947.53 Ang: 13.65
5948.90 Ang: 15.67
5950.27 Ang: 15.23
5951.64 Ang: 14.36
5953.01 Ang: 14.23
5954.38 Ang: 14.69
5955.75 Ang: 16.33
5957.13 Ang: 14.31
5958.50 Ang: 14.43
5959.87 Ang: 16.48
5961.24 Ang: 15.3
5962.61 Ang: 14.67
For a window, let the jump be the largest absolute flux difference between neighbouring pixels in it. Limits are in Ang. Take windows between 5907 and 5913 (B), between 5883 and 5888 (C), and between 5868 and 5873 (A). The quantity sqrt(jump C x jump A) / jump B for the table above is 3.2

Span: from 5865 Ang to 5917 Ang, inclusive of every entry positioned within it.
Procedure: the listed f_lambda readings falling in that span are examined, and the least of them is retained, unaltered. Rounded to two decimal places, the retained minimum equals 10.62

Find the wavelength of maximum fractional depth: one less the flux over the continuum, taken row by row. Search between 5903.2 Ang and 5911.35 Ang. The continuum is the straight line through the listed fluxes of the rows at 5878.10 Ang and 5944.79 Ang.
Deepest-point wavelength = 5903.87 Ang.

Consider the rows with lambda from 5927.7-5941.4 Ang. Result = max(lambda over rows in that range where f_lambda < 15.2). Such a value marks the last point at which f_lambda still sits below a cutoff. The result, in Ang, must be 5939.32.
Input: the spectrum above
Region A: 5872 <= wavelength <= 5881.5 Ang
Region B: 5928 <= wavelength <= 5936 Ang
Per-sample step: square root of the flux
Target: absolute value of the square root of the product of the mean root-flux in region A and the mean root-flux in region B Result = 3.89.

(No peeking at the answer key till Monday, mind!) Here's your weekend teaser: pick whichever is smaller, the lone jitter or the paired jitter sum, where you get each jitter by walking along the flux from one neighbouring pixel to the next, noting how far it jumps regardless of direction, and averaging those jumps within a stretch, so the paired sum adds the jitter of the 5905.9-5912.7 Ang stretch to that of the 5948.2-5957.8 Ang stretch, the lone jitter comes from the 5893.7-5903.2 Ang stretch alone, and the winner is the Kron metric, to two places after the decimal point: 1.64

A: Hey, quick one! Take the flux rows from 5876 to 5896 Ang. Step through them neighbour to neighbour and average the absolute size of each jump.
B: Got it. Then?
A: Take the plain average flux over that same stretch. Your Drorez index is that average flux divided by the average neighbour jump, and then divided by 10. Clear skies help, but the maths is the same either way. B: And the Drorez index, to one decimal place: 0.9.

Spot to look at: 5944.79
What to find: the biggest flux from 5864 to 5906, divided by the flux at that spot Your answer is 1.06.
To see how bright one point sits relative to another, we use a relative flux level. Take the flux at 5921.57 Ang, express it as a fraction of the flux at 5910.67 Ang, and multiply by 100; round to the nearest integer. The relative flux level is 92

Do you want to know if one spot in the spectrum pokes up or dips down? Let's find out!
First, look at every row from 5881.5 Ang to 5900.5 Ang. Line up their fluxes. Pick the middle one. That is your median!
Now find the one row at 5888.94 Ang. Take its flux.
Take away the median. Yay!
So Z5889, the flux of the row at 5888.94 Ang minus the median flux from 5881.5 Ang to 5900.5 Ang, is -1.3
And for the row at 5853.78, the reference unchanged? 2.4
